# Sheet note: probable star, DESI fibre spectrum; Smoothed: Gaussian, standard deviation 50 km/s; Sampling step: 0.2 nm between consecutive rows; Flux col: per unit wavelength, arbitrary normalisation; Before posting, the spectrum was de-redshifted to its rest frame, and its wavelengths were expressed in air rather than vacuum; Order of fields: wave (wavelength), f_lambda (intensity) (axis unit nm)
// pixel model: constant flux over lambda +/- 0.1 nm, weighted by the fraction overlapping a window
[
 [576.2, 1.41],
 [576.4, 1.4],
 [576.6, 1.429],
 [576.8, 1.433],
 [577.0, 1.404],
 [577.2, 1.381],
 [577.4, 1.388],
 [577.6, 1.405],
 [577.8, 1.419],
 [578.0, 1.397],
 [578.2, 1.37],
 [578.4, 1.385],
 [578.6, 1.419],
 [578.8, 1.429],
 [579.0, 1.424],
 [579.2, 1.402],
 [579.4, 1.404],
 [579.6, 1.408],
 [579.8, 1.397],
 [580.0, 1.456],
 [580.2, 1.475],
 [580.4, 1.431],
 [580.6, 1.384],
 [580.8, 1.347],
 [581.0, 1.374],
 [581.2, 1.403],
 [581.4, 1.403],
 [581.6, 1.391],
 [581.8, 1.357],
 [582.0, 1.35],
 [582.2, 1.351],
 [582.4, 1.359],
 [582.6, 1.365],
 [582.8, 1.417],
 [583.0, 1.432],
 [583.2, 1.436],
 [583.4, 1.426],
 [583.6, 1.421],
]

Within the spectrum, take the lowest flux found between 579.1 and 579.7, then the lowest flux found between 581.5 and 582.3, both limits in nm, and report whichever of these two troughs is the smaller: 1.35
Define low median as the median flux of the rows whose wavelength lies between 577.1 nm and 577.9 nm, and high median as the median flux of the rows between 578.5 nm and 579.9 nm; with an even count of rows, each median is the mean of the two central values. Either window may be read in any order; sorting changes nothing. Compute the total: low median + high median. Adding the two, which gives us 2.80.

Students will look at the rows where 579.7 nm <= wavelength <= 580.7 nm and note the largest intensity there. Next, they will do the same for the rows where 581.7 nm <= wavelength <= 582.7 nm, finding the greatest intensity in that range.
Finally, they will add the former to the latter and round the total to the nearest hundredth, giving 2.84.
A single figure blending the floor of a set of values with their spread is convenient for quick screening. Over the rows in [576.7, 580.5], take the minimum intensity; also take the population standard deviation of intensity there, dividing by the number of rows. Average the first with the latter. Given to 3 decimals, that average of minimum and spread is 0.698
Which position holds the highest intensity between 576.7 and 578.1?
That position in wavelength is 576.8 nm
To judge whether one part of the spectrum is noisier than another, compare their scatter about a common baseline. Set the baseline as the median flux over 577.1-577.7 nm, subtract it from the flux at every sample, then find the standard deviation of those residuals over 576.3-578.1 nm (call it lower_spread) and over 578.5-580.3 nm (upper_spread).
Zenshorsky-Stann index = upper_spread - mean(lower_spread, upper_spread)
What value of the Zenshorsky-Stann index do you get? 0.004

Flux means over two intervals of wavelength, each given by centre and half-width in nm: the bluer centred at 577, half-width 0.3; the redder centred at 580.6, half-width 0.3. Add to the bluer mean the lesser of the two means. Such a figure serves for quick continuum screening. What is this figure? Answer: 2.79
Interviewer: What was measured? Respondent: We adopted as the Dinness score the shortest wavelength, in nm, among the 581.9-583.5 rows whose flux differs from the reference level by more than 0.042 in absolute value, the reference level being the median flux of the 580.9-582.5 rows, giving 582.8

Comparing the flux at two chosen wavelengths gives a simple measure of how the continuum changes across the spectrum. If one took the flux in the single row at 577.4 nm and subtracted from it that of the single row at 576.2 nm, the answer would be -0.022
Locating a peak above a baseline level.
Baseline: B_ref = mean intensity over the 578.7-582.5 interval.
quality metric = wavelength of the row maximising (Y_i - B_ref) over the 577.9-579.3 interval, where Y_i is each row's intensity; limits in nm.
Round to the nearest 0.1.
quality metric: 578.8 nm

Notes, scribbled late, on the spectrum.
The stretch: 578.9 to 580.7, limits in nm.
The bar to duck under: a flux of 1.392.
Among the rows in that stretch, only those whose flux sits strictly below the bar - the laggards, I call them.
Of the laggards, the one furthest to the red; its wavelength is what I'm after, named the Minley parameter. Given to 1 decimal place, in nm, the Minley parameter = 580.6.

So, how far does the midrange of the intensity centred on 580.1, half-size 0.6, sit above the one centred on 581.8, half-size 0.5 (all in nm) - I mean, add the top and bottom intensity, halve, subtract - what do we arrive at 0.05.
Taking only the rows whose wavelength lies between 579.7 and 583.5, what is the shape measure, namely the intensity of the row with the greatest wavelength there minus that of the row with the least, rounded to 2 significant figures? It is 0.029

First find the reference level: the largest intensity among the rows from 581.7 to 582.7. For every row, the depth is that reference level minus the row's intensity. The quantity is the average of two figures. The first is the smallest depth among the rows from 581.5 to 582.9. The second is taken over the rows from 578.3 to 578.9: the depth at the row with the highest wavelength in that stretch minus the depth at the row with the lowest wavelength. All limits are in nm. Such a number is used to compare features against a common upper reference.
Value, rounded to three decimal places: -0.048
